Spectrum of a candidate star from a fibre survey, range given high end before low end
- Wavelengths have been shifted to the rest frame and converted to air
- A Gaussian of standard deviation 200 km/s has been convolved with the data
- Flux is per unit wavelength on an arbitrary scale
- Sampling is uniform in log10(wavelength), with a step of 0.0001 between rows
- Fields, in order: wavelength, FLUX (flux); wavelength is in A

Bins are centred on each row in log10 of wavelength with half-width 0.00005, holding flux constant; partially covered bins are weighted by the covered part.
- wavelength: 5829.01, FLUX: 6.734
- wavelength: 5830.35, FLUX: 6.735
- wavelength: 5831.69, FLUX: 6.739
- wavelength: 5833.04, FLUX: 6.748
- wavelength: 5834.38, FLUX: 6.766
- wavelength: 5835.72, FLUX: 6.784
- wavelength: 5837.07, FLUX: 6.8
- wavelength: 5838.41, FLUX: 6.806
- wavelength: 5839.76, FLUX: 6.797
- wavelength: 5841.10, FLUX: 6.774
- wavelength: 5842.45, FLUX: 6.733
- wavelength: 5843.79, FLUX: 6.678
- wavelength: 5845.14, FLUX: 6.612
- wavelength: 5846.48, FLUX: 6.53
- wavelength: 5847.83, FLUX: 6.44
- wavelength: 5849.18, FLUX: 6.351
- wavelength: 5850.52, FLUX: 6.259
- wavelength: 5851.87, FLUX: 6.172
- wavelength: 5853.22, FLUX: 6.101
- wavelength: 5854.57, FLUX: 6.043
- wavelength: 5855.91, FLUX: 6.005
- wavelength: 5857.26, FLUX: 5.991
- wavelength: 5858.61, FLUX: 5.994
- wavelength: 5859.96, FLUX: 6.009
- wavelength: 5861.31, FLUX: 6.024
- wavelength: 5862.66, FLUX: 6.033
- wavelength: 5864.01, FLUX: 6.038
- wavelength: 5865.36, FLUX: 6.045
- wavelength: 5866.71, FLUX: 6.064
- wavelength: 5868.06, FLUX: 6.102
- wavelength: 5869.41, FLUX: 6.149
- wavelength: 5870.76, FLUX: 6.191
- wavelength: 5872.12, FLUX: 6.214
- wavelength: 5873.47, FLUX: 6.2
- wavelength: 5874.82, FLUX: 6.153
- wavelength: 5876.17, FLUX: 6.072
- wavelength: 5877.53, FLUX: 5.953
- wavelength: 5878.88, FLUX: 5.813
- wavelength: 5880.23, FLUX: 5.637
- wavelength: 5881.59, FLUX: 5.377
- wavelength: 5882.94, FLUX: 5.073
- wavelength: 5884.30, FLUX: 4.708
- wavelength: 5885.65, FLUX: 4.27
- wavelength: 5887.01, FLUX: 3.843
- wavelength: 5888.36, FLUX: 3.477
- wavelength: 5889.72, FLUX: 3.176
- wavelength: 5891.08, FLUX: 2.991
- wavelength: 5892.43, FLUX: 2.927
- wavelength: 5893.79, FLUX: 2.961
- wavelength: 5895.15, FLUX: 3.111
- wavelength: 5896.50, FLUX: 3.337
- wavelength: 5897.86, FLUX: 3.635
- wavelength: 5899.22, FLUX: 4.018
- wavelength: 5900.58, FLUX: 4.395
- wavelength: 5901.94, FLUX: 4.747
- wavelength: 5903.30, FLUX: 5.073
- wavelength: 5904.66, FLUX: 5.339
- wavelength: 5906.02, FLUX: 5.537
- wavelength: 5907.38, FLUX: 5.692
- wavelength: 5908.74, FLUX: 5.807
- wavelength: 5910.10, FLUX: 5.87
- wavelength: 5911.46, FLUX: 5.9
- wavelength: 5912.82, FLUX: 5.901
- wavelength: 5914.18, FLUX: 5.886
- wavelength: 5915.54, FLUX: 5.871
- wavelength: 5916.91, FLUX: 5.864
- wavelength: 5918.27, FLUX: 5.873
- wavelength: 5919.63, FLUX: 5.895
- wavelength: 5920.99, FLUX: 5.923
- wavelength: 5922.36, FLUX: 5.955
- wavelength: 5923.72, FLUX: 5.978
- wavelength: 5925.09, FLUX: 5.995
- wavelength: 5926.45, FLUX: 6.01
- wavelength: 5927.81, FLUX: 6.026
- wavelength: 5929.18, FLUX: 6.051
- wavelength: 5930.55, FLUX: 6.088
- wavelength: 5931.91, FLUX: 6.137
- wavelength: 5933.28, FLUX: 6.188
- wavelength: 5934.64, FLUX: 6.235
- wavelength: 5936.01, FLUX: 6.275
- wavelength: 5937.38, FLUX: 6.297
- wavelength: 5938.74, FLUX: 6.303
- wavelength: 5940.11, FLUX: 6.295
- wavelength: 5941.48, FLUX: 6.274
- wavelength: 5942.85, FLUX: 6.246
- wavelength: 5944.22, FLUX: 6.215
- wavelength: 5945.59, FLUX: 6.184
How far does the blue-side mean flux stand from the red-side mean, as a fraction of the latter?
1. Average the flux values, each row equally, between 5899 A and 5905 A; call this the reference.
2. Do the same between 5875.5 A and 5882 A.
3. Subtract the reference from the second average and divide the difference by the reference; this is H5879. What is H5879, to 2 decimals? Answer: 0.22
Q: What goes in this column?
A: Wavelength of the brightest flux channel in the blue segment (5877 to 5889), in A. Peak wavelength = 5877.53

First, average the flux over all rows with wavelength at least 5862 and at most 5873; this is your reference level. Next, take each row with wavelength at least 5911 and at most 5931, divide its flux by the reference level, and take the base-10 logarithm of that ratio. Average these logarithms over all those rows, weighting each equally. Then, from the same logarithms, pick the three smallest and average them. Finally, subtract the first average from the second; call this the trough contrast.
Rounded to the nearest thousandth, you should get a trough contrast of -0.006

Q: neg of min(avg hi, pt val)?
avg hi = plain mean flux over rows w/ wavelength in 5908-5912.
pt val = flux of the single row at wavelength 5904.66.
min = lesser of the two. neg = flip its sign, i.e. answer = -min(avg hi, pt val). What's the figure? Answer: -5.3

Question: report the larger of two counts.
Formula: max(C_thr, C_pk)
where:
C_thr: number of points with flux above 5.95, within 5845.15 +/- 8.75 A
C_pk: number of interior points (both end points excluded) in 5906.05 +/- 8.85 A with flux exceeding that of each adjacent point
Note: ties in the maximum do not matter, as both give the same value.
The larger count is 13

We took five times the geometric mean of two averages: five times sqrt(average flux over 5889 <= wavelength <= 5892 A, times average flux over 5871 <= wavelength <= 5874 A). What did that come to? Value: 22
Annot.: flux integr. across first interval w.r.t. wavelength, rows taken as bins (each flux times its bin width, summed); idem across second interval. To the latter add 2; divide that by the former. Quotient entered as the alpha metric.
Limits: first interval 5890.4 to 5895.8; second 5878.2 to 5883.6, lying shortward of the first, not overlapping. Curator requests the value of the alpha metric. 1.95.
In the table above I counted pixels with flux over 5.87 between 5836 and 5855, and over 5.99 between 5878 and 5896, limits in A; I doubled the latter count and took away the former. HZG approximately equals -14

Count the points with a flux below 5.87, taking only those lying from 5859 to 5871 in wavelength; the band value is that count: 0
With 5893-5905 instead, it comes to 9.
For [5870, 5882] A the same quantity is 3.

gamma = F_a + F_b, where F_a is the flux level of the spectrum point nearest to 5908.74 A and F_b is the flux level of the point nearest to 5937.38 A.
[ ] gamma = 12.1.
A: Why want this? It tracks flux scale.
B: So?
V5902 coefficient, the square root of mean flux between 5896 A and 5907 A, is 2.1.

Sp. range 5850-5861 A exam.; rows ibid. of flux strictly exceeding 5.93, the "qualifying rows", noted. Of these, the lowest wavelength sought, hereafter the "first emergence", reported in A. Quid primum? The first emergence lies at 5850.52 A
